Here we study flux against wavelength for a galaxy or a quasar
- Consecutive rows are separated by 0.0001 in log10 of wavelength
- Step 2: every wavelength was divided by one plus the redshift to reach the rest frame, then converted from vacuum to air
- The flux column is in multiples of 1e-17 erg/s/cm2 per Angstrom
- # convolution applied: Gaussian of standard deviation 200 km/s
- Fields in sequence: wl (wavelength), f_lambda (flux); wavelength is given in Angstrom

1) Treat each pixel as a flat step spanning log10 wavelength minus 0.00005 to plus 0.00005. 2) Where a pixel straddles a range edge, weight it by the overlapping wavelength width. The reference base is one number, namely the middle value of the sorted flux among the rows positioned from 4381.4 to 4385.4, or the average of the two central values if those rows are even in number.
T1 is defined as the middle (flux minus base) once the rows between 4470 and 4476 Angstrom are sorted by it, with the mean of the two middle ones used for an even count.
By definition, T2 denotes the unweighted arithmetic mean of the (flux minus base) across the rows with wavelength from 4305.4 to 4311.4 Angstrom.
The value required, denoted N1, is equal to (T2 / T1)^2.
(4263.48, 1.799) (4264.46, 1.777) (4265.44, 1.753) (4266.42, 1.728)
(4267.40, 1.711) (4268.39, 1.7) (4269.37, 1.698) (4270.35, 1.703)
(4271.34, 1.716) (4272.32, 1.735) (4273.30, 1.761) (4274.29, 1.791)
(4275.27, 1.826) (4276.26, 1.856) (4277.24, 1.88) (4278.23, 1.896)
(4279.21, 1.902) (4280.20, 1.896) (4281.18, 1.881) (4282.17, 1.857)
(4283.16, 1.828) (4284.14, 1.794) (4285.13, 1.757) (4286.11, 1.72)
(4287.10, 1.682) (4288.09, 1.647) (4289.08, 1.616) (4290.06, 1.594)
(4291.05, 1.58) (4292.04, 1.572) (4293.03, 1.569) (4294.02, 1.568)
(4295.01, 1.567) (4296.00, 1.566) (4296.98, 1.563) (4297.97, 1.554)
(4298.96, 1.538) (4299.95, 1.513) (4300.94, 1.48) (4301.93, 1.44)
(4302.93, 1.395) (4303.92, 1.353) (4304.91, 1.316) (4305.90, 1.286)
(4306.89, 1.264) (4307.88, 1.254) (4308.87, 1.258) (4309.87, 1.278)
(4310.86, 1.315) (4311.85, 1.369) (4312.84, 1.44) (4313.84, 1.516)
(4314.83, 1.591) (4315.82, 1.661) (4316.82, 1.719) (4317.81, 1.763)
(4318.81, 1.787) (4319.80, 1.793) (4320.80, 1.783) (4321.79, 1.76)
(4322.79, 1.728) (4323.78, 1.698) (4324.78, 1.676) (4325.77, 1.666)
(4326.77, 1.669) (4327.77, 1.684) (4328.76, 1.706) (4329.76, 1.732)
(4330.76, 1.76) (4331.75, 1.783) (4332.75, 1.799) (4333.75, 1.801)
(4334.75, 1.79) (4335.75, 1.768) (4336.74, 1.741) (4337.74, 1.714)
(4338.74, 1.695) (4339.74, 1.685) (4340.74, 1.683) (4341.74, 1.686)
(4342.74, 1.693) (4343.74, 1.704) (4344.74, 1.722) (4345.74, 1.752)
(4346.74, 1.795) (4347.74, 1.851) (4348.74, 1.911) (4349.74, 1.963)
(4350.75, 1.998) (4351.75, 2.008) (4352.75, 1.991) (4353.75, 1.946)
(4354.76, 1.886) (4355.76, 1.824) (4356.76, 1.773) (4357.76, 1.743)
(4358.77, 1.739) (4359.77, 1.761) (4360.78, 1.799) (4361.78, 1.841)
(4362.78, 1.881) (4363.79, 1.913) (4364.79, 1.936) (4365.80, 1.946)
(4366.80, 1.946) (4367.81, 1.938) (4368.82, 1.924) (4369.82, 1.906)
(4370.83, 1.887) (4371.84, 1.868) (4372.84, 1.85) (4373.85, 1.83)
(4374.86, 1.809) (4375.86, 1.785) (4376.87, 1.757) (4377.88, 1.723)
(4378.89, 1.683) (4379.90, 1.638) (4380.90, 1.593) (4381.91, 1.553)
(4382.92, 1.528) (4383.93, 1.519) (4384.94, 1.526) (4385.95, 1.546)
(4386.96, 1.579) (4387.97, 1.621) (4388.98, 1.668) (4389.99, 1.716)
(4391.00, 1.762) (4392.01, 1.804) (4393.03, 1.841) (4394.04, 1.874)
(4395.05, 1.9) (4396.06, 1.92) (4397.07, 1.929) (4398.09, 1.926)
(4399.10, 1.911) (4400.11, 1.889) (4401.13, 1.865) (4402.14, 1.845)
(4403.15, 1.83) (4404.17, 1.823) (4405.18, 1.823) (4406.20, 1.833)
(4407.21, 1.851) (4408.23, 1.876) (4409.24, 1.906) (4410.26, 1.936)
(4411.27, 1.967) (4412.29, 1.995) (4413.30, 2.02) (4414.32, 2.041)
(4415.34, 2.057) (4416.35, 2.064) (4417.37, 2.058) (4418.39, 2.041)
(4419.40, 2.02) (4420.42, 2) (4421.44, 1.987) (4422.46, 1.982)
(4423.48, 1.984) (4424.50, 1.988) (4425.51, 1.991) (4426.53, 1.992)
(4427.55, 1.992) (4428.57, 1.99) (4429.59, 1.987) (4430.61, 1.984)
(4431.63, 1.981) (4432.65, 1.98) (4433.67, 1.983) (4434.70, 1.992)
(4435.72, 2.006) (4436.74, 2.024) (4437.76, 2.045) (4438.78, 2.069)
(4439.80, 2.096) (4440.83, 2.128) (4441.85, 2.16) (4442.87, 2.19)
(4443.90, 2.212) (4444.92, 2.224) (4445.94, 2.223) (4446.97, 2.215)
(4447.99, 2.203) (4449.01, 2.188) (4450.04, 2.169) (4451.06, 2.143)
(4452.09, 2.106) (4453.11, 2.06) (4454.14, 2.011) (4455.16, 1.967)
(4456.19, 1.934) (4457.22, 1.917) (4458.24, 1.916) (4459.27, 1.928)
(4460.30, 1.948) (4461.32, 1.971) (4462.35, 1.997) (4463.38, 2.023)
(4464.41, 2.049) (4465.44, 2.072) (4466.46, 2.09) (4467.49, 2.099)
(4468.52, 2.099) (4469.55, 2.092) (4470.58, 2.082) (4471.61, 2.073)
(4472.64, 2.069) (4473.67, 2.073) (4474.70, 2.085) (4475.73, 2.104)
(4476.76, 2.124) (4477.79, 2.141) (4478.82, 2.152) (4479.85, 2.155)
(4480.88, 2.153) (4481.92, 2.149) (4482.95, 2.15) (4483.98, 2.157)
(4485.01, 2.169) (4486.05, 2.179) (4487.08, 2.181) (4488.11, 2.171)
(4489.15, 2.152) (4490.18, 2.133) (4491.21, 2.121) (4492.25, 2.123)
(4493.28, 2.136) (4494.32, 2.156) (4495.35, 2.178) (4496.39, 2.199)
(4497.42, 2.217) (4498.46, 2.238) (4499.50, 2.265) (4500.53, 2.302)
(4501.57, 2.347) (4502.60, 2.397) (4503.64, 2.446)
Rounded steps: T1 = 0.55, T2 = -0.25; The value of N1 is 0.21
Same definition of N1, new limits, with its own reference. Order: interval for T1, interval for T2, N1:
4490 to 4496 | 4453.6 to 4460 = 0.47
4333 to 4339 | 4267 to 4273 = 0.65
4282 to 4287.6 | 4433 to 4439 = 3.93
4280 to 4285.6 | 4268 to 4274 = 0.37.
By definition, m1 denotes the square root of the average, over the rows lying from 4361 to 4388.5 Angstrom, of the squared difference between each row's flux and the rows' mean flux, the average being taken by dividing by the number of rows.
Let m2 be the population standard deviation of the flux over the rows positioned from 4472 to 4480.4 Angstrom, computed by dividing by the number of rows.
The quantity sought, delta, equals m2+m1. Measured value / 0.19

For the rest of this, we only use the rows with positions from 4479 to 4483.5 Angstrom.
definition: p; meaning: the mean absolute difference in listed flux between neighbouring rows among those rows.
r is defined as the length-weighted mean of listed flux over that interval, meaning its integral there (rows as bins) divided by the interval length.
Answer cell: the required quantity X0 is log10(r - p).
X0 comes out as 0.332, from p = 0.002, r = 2.2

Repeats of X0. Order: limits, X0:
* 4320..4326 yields 0.231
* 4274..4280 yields 0.265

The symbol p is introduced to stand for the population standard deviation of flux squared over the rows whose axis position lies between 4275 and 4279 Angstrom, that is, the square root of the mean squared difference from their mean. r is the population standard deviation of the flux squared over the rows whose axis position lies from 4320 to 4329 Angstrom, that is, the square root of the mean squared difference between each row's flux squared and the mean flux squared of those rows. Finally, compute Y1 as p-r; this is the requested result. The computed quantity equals -0.036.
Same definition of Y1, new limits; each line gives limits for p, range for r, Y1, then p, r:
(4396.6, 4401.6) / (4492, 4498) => -0.053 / 0.09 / 0.14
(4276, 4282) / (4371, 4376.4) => -0.049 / 0.06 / 0.11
